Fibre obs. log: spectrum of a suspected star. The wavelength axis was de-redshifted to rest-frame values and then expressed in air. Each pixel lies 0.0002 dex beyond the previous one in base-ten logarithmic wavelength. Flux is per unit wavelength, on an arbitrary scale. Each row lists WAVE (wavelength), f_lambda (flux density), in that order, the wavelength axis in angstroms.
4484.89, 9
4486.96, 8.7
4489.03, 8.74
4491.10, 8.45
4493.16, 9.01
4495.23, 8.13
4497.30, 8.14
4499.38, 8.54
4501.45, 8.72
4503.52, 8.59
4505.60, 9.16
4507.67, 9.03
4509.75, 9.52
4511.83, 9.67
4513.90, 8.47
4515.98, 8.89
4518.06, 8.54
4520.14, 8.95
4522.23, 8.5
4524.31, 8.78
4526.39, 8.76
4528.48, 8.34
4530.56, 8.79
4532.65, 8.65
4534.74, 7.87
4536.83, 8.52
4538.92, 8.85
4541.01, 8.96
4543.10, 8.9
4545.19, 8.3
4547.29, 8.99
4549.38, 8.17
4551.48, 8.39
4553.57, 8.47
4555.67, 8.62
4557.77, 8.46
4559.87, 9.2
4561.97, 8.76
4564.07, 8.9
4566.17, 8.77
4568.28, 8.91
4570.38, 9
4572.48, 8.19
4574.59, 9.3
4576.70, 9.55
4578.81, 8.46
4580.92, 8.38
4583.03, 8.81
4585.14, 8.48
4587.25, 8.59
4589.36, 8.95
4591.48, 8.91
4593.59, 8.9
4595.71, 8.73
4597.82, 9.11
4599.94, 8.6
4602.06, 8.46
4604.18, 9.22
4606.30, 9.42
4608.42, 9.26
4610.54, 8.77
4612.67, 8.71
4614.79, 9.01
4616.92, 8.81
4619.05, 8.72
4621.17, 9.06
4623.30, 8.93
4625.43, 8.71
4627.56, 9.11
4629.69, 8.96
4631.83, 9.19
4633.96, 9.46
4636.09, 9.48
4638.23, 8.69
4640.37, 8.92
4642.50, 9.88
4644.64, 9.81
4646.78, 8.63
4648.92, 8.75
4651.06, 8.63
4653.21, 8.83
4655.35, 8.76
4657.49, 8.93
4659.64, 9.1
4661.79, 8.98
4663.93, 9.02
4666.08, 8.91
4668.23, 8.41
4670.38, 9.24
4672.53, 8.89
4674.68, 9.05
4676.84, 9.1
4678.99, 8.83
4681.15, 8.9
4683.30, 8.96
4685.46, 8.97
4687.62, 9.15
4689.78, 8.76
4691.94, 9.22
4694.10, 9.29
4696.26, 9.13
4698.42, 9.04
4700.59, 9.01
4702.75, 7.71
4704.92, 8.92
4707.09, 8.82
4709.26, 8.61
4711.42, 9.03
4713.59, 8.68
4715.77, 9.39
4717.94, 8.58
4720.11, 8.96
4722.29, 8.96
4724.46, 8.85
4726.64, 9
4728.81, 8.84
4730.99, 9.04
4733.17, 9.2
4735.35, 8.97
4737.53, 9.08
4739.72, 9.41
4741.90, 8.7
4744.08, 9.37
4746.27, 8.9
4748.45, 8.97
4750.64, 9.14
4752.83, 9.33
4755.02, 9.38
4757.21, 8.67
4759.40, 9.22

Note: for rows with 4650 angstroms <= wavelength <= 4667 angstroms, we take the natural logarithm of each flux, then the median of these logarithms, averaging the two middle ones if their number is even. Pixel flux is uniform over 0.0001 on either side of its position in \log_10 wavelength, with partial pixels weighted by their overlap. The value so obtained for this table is 2.19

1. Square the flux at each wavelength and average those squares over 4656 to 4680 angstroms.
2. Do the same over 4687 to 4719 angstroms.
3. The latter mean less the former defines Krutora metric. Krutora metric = -1.0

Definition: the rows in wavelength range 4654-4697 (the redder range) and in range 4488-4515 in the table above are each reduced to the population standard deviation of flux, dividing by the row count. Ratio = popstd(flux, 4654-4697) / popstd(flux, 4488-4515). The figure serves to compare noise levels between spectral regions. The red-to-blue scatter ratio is 0.43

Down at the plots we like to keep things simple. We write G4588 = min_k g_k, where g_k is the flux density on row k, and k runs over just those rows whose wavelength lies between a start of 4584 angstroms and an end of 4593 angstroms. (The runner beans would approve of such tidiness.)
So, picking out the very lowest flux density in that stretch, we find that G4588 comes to 8.48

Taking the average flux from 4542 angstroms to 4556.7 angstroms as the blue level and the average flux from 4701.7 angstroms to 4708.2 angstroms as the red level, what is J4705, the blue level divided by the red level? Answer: 1.01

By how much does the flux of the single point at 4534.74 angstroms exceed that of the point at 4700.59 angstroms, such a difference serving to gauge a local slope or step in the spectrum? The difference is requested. -1.1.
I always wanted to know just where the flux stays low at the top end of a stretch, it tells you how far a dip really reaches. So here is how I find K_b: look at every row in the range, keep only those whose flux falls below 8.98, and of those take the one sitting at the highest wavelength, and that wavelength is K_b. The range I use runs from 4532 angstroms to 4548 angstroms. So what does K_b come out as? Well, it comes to 4545.19 angstroms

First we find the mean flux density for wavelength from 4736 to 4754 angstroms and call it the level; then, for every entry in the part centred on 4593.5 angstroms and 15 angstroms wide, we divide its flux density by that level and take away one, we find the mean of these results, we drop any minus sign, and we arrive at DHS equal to 0.031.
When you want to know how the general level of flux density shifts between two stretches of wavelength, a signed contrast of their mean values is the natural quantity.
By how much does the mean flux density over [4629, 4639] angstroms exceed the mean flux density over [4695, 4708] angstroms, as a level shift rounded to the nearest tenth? 0.4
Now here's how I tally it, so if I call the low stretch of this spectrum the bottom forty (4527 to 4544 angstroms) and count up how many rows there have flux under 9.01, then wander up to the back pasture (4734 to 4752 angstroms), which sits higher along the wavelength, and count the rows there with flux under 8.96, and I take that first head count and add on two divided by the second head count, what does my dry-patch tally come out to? 9.0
